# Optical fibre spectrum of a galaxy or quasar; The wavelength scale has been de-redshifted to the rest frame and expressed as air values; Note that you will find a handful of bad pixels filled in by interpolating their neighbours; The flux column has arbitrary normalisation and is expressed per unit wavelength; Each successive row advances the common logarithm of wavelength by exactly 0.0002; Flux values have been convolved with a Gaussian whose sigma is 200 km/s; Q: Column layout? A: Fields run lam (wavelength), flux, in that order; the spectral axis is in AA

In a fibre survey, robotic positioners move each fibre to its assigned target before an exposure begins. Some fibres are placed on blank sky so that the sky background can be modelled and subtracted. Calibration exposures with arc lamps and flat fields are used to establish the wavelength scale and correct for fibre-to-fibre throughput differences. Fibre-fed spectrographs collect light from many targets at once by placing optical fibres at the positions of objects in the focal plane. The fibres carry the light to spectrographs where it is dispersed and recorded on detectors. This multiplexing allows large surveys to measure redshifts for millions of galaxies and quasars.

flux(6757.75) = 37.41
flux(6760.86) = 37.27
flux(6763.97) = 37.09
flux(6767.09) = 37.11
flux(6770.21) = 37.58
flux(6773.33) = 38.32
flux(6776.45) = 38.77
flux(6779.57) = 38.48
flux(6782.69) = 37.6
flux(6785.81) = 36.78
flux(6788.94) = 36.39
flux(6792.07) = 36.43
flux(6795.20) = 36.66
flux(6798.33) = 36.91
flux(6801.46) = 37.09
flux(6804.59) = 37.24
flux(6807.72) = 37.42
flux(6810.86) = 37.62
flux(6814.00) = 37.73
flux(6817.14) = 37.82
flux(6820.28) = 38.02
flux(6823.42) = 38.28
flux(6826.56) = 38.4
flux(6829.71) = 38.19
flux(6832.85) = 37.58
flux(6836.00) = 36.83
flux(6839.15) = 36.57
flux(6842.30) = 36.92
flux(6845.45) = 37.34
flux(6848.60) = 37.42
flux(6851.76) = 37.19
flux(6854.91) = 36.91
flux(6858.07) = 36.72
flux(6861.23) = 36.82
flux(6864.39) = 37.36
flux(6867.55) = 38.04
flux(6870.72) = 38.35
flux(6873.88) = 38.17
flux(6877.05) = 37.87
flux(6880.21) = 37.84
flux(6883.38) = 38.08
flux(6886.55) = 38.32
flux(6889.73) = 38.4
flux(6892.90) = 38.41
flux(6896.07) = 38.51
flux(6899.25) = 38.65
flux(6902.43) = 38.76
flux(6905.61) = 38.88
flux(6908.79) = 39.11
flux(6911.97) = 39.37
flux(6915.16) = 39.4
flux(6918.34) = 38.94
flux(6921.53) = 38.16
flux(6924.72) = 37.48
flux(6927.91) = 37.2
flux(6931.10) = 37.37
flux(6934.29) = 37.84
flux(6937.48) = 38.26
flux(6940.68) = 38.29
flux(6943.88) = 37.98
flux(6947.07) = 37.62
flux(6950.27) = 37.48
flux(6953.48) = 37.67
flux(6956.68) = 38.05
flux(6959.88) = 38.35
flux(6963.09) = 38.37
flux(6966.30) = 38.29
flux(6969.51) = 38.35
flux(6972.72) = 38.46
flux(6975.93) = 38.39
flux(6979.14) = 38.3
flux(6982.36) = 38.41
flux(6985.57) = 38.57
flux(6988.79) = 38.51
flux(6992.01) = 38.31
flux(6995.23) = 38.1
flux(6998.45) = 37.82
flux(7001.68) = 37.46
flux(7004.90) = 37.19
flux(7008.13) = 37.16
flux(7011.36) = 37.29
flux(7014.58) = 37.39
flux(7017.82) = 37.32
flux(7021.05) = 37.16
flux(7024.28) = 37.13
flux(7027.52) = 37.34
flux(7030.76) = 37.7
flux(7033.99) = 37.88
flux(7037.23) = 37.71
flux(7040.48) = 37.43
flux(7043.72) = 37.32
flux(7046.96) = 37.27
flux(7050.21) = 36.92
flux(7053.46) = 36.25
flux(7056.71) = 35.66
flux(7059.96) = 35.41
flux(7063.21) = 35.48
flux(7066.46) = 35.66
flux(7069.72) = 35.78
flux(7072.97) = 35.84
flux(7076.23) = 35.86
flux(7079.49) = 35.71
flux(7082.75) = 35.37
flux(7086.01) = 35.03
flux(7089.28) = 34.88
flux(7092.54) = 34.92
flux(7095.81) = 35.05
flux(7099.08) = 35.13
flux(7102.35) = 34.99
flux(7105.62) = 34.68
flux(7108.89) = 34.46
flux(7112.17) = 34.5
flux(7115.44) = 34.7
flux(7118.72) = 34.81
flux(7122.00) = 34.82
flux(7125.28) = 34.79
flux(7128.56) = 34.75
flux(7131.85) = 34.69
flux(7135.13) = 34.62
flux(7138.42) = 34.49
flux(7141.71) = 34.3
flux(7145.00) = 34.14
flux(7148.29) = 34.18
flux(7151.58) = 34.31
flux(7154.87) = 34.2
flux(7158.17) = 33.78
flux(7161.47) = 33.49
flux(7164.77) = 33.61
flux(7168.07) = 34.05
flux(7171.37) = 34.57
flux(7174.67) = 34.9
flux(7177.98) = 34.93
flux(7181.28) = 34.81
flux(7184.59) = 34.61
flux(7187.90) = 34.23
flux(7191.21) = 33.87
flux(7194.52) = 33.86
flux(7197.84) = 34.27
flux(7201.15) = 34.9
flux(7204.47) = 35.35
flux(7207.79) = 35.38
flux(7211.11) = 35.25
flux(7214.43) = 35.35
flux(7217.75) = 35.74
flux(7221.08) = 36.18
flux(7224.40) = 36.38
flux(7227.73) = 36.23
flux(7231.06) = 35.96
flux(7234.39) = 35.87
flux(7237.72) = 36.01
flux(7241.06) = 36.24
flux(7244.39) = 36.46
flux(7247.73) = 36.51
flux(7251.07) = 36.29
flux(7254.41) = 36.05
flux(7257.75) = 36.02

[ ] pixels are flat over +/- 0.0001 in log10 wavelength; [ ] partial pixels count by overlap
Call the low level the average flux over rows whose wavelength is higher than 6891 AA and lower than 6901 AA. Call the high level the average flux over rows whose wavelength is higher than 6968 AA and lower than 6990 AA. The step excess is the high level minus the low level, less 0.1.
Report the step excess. -0.20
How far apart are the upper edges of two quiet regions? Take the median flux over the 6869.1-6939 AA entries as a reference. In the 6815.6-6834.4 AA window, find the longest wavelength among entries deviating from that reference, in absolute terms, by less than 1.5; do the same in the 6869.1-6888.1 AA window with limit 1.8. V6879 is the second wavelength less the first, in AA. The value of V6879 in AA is 53.7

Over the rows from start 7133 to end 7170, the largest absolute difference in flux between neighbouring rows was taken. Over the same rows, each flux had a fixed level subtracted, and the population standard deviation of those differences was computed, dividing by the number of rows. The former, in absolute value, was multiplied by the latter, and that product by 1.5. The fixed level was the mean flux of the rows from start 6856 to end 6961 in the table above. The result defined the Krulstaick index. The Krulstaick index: 0.22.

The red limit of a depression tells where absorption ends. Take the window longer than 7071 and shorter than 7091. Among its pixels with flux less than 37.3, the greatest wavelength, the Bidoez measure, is 7089.28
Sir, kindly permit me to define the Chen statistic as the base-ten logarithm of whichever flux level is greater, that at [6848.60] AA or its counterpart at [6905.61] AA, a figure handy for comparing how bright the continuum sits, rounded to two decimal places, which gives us 1.59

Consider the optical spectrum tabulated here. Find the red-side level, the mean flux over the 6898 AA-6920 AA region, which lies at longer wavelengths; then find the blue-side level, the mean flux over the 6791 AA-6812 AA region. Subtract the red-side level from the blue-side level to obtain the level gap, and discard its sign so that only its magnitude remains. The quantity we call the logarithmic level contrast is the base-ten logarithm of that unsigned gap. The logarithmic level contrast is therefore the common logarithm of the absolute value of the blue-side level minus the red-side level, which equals 0.29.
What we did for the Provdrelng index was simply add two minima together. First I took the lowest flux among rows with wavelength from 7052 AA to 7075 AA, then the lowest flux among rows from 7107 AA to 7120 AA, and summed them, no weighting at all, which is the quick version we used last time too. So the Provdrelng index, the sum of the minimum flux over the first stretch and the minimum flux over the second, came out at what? 69.9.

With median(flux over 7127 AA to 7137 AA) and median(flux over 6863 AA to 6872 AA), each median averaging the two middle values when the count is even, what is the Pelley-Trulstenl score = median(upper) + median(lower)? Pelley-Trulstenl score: 72.7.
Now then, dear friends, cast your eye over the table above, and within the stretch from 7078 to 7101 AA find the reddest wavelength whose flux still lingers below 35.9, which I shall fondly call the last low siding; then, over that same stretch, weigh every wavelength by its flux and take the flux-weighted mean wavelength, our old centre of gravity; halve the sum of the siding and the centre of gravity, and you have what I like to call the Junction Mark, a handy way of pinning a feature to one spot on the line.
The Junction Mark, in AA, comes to 7094.2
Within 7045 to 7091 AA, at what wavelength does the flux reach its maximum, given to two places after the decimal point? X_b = 7046.96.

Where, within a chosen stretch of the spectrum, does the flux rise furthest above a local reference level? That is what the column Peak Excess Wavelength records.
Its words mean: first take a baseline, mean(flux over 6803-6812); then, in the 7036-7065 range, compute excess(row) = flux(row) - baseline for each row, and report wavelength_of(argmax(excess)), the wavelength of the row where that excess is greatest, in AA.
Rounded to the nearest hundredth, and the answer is 7037.23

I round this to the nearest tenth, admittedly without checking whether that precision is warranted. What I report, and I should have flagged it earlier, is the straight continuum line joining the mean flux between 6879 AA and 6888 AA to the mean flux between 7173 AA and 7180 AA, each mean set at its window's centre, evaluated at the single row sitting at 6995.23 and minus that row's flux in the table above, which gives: -1.2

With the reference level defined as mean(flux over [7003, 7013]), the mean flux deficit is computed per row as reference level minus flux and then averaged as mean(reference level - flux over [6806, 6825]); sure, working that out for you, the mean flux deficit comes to -0.6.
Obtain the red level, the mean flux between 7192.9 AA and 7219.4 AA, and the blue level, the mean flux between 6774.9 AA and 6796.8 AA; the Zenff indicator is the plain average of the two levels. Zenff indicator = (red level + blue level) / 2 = 36.2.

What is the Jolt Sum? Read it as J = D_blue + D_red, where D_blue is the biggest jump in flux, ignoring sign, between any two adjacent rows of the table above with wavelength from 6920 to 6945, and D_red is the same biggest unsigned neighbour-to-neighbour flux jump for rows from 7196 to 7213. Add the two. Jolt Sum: 1.31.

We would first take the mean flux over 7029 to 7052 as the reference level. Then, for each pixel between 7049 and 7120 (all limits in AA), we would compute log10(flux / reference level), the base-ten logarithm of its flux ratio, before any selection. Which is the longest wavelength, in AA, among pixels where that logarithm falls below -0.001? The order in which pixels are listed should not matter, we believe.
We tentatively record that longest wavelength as 7118.72 AA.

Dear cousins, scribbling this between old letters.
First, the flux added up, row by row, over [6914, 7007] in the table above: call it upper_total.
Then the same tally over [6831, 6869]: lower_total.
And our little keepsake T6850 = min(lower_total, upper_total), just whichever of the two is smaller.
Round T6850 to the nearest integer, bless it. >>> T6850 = 446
